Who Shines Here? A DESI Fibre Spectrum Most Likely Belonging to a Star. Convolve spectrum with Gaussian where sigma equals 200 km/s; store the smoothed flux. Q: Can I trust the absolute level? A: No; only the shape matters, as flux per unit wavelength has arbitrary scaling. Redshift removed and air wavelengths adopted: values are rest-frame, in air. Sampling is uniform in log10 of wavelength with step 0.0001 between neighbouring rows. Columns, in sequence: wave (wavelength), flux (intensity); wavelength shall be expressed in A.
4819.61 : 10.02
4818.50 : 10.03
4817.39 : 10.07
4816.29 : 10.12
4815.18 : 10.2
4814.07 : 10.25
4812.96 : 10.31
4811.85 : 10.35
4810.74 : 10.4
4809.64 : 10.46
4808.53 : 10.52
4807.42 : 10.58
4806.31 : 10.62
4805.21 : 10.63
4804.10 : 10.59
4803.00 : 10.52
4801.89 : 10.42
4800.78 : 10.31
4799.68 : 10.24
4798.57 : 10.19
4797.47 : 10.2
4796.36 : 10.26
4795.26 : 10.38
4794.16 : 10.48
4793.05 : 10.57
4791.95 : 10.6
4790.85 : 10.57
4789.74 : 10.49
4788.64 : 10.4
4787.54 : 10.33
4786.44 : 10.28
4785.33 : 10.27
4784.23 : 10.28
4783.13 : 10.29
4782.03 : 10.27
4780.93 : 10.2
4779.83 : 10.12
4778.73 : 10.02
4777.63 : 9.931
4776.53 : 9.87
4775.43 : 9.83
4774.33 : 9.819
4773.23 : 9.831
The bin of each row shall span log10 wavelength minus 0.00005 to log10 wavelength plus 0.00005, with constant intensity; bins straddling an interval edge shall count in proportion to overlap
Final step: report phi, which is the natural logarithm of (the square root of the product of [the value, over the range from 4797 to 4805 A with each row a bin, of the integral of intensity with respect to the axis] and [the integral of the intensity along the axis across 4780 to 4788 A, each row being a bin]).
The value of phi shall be 4.41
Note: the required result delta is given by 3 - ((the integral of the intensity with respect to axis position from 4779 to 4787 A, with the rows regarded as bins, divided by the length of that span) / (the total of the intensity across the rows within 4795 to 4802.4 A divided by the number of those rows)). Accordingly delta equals 2.00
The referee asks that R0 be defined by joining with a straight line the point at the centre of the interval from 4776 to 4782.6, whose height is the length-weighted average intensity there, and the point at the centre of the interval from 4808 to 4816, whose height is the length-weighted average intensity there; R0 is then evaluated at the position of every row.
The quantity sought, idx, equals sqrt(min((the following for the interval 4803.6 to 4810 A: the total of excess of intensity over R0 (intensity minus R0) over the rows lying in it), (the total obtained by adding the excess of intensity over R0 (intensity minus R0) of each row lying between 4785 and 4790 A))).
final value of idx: 1.03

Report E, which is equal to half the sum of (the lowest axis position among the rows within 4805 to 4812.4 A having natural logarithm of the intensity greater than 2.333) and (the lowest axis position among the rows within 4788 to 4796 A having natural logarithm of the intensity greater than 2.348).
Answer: 4797.5 A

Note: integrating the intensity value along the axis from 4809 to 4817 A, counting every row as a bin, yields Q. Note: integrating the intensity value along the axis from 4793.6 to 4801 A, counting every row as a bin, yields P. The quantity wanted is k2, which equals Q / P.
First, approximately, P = 76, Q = 82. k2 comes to 1.082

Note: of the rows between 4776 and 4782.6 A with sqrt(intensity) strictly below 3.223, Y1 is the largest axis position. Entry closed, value 4782.03 A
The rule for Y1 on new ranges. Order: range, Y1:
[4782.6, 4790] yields 4787.54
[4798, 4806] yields 4800.78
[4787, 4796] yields 4795.26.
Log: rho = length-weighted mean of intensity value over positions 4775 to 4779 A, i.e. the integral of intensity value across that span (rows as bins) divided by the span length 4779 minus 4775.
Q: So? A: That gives 9.9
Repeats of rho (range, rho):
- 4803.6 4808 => 10.6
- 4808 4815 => 10.4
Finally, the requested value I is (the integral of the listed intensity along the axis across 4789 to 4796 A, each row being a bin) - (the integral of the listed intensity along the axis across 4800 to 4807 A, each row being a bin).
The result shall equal 0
